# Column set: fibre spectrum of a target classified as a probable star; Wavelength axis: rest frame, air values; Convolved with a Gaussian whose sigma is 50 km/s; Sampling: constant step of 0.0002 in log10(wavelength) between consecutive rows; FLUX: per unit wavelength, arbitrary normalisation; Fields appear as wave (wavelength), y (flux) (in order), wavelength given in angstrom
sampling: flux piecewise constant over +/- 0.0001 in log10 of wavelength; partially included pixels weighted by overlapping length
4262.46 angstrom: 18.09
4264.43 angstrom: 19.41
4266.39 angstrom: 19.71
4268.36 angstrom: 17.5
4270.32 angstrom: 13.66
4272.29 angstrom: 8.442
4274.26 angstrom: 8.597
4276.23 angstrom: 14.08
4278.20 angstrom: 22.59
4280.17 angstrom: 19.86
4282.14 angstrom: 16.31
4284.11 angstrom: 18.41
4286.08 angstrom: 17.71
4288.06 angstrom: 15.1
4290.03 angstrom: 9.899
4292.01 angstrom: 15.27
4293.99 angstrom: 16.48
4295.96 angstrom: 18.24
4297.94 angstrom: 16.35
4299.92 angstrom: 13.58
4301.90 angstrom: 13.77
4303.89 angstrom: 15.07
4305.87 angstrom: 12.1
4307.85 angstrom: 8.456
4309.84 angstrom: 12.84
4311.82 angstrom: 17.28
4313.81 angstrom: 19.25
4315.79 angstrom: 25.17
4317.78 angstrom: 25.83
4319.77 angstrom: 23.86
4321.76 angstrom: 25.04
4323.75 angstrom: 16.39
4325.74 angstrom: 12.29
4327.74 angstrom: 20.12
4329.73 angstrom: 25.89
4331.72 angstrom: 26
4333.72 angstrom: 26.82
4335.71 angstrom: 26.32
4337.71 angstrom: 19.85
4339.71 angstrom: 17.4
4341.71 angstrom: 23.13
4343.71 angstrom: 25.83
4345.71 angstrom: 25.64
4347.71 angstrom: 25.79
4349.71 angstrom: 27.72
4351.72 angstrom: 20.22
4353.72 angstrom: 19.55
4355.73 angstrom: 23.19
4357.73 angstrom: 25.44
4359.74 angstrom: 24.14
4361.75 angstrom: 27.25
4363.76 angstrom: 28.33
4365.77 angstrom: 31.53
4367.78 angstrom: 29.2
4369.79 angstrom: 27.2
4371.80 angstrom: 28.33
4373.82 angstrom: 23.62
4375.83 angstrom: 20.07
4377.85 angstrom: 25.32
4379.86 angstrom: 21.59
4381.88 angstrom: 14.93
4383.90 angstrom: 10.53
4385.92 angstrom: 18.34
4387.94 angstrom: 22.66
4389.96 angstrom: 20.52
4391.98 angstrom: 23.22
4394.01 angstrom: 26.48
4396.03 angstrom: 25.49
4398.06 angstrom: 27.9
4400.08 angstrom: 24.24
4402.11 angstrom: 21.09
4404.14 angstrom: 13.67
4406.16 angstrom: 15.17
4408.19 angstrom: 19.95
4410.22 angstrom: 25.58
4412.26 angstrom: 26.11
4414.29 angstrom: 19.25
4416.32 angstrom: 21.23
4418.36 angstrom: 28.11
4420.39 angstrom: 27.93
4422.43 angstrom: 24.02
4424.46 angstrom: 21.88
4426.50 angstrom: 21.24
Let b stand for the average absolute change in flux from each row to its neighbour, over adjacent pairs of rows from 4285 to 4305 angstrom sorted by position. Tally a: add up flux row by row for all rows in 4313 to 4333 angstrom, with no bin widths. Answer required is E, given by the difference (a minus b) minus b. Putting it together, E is 215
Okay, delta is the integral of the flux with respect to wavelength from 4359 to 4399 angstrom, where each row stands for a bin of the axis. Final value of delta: 953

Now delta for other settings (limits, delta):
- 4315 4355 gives 917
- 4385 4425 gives 907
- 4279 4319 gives 657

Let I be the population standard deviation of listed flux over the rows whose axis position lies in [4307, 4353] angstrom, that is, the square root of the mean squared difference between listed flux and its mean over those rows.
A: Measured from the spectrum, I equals 5.3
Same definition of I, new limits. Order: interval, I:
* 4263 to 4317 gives 4.1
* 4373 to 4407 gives 4.8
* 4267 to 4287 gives 4.4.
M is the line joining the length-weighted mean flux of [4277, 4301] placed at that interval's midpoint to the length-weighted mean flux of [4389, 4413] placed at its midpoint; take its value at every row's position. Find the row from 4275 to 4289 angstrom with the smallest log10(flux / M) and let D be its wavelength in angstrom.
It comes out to 4276.23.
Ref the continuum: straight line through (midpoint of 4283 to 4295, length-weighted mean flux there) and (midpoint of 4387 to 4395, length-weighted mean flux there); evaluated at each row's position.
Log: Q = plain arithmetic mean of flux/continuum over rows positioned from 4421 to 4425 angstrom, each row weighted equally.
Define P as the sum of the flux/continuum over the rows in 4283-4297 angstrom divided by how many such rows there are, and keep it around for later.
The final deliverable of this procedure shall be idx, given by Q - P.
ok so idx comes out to -0.1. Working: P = 1.02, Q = 0.89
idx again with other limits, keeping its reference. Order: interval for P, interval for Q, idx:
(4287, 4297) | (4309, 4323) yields 0.3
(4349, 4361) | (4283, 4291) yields -0.1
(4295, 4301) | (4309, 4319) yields 0.2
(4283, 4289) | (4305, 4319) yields -0.1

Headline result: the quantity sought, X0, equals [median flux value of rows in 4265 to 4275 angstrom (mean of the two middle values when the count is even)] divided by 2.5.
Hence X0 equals 5.5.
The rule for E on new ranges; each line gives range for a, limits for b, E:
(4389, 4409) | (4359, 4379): 212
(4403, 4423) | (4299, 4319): 215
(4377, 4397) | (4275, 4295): 202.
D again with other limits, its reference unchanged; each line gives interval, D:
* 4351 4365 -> 4353.72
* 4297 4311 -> 4307.85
